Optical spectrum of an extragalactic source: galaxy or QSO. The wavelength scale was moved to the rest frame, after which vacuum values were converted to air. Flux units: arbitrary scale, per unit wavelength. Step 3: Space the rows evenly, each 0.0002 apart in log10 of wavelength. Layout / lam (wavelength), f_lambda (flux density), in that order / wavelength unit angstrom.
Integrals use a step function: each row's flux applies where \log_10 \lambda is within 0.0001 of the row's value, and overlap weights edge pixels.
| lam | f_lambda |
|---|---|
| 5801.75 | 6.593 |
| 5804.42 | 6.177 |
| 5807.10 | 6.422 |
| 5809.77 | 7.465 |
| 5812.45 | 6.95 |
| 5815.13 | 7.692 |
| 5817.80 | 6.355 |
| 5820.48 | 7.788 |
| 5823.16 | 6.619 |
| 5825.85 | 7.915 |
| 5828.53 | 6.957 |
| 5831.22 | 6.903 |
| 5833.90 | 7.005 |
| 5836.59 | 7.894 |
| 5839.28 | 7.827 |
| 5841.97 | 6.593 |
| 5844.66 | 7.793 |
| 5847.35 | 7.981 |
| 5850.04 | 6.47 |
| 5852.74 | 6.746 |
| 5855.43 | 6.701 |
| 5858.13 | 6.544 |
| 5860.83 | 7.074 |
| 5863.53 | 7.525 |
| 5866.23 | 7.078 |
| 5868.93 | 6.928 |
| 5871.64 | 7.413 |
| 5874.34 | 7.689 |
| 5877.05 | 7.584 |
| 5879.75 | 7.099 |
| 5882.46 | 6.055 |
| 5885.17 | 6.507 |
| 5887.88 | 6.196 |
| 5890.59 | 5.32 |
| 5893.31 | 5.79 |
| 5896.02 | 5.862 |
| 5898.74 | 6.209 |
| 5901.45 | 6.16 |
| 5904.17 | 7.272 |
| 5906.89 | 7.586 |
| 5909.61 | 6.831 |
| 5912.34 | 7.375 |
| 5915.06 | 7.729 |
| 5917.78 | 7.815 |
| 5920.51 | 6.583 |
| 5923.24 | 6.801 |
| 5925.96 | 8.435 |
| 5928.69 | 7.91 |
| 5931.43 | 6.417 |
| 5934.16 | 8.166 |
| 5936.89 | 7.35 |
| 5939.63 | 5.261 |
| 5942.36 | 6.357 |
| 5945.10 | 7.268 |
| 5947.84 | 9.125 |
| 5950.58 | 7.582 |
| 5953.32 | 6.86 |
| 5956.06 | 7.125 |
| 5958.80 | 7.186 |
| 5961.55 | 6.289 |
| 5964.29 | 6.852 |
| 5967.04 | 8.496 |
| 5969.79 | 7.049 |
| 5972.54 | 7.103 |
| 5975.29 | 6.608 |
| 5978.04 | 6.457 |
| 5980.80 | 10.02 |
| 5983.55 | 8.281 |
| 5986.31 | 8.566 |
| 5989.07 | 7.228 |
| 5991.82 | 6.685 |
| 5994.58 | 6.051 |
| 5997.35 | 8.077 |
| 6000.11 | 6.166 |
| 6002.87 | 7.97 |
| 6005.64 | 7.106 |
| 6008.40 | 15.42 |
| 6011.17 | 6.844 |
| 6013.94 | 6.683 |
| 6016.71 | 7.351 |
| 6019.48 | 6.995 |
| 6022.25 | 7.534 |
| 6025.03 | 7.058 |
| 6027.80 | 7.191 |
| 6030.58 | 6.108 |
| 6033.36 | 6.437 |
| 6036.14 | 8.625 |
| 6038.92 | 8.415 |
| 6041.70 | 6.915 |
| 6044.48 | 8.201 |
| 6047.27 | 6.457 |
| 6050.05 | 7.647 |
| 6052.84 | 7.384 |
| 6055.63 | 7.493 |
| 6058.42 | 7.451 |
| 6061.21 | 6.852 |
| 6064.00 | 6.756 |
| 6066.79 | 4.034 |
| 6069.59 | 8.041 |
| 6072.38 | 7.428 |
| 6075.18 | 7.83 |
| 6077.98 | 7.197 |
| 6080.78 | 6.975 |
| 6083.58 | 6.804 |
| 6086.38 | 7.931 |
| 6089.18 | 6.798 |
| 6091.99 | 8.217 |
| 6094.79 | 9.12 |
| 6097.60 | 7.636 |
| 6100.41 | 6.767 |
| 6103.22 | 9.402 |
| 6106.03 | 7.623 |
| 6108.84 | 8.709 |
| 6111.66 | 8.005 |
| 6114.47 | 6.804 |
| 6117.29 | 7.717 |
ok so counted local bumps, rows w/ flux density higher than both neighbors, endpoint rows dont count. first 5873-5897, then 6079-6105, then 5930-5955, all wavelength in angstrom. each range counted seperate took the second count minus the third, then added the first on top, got 1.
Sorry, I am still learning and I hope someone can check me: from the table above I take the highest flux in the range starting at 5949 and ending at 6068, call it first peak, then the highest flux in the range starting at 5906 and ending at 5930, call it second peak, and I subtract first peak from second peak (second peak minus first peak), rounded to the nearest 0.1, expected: -7.0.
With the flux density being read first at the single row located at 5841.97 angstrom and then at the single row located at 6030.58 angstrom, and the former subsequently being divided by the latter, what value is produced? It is 1.08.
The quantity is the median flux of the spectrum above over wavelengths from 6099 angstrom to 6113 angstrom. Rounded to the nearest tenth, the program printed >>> 8.0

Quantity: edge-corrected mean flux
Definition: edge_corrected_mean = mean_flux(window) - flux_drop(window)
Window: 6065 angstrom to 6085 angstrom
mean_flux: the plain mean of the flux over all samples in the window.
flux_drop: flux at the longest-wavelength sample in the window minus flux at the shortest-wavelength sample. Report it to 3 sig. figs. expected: 4.13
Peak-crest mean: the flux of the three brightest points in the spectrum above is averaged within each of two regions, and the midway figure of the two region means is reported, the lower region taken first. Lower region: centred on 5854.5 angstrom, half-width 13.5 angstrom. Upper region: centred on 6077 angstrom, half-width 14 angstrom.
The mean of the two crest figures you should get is 7.9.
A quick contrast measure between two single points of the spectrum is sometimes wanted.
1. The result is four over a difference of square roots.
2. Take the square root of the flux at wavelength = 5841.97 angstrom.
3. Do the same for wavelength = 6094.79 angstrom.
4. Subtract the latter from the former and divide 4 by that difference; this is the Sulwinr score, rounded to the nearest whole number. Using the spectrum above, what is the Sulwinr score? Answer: -9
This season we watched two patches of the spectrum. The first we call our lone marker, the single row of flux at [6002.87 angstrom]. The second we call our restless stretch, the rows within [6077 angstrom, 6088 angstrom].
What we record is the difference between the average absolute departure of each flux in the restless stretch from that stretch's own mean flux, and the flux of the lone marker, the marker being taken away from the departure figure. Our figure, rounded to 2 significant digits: -7.6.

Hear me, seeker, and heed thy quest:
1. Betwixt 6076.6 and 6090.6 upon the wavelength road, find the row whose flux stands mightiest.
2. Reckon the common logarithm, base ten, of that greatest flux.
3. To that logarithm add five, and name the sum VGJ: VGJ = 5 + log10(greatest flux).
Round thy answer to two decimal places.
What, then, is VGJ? 5.90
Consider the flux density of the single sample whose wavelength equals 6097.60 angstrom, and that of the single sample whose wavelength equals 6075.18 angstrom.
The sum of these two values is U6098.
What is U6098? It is 15.5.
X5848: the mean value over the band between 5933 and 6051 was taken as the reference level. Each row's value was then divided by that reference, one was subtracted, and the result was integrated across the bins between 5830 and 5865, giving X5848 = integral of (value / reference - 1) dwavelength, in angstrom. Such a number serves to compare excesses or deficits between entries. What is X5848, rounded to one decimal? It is -1.5 angstrom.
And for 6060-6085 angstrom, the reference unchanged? -2.0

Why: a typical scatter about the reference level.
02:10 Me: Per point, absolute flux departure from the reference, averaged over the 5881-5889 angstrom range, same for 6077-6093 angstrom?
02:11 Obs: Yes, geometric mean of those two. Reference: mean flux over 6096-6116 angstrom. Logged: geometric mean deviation 1.0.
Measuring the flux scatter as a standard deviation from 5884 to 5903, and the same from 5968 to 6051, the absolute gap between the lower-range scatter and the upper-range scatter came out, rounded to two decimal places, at 1.35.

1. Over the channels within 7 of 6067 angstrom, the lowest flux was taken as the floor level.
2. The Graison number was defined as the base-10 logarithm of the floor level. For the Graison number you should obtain 0.606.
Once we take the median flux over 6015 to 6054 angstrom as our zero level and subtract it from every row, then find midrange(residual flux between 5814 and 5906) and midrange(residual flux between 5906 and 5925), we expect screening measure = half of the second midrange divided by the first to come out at 0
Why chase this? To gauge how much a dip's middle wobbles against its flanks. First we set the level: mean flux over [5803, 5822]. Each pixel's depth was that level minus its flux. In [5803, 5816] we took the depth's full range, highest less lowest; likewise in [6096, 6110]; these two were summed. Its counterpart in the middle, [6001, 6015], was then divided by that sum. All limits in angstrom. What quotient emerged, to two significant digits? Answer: 2.1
